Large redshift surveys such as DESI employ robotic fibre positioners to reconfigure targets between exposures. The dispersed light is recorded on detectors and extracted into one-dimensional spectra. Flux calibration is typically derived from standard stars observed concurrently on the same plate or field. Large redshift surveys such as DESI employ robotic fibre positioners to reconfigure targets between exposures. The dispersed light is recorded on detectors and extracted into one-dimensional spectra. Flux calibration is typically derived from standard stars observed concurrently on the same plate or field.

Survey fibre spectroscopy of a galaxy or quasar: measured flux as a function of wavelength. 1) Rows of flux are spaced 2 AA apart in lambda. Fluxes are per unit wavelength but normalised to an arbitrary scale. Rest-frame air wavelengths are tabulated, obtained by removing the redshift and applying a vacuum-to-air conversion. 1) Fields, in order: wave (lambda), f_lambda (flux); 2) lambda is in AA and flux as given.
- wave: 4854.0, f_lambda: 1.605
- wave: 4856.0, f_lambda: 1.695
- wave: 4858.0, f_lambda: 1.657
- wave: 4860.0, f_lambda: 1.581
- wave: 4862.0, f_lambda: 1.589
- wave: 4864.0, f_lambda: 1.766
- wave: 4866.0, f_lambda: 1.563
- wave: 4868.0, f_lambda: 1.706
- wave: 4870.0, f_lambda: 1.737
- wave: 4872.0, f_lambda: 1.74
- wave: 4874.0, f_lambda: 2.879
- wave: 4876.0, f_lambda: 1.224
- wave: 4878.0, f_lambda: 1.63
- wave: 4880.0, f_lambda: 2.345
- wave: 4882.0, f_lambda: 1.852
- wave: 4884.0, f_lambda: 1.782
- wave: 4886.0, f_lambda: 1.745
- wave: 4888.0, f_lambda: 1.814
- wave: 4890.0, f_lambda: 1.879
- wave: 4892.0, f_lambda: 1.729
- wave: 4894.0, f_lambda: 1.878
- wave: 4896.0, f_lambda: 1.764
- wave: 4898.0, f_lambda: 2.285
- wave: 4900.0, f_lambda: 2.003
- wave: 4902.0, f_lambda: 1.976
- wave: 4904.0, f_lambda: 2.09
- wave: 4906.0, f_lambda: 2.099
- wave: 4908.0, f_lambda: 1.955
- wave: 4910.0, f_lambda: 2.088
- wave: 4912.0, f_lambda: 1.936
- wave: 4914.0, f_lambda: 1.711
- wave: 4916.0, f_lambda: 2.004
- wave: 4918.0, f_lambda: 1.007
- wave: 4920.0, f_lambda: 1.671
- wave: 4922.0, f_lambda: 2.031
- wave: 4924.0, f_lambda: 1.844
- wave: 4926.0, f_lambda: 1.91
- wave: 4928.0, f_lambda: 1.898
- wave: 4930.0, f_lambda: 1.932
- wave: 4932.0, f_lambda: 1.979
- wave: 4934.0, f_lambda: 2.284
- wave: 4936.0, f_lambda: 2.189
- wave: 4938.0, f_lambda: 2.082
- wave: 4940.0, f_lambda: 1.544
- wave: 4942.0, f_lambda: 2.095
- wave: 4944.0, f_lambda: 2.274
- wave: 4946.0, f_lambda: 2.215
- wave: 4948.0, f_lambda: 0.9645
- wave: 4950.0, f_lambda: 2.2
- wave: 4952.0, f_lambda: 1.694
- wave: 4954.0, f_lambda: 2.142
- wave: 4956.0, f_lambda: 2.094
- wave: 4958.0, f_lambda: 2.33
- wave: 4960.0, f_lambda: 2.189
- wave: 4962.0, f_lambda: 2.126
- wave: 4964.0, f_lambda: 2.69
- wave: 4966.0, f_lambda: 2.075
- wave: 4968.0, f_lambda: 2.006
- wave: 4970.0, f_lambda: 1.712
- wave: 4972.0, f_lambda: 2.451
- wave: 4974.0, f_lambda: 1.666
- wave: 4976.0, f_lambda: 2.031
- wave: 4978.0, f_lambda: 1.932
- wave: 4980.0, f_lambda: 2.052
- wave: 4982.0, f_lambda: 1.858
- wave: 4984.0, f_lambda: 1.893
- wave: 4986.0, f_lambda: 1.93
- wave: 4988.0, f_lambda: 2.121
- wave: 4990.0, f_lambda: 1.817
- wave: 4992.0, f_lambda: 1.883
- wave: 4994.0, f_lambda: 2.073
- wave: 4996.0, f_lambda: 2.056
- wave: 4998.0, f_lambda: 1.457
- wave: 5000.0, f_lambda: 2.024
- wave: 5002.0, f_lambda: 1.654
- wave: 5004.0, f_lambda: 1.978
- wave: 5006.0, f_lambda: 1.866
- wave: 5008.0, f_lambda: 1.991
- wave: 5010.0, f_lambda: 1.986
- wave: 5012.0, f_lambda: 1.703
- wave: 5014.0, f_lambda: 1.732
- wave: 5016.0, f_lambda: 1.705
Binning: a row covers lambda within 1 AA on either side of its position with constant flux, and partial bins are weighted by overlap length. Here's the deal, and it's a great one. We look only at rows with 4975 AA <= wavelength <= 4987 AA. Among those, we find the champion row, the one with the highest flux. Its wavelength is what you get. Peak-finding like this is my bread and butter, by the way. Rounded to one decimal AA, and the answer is 4980.0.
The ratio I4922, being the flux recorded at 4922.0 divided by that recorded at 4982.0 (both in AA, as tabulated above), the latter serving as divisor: 1.09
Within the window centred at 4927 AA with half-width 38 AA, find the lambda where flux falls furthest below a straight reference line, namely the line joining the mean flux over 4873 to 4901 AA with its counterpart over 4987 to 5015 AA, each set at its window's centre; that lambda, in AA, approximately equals 4948.0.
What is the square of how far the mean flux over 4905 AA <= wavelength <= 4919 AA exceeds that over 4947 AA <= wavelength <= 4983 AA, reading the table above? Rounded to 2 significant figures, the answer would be 0.034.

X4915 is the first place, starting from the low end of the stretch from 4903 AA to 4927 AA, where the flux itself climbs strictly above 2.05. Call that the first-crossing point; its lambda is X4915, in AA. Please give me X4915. 4904.0 AA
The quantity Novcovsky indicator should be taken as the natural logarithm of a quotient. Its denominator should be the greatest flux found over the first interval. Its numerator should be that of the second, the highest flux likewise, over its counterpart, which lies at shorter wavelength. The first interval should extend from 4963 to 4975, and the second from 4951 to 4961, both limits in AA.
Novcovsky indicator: -0.14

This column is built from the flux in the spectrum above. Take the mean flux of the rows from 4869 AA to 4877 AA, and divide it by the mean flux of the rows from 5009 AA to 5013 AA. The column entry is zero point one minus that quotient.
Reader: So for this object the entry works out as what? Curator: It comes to -0.93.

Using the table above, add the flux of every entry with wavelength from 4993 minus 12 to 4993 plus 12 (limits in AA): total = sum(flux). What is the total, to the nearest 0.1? 22.7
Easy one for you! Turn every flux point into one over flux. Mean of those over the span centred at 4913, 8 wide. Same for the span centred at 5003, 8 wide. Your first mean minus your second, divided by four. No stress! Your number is -0.0038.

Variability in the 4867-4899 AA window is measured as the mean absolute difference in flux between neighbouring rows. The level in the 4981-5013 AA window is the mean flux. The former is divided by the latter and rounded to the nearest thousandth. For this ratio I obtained 0.198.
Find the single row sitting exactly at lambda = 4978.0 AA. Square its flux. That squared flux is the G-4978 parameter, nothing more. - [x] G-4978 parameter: 3.7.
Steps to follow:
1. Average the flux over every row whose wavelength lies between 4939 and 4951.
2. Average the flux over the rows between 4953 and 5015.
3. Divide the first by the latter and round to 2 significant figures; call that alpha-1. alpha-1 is 0.95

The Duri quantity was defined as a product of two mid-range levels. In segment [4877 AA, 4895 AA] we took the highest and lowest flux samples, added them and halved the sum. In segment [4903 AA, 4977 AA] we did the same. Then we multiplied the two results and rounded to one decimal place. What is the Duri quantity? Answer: 3.6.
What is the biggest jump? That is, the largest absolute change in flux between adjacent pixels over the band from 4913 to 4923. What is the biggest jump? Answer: 1.0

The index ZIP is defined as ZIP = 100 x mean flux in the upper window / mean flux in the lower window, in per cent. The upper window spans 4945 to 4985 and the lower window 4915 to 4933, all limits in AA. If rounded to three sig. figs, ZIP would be 111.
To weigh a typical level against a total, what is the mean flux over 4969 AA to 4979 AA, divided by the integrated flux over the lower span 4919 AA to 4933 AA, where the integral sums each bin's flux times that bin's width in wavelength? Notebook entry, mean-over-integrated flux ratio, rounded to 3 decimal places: 0.074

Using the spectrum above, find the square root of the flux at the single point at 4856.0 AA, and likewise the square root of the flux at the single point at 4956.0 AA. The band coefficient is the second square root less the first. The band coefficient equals 0.15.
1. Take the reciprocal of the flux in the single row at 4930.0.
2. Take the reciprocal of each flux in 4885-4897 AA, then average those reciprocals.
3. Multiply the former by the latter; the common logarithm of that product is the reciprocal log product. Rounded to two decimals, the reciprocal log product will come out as -0.54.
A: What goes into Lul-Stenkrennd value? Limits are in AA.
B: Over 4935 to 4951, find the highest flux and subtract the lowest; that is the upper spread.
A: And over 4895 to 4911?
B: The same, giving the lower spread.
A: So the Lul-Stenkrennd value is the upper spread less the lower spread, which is 0.8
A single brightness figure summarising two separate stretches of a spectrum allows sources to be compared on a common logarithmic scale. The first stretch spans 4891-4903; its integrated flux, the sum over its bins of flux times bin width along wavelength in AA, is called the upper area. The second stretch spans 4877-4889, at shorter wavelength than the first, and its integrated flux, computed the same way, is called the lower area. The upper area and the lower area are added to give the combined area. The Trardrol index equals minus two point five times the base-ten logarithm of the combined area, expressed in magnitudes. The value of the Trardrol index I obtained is -4.15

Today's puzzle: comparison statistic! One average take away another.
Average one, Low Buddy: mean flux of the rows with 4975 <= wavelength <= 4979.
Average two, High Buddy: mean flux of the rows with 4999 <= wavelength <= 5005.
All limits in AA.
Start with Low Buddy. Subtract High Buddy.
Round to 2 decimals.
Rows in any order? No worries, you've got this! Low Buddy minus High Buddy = 0.10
